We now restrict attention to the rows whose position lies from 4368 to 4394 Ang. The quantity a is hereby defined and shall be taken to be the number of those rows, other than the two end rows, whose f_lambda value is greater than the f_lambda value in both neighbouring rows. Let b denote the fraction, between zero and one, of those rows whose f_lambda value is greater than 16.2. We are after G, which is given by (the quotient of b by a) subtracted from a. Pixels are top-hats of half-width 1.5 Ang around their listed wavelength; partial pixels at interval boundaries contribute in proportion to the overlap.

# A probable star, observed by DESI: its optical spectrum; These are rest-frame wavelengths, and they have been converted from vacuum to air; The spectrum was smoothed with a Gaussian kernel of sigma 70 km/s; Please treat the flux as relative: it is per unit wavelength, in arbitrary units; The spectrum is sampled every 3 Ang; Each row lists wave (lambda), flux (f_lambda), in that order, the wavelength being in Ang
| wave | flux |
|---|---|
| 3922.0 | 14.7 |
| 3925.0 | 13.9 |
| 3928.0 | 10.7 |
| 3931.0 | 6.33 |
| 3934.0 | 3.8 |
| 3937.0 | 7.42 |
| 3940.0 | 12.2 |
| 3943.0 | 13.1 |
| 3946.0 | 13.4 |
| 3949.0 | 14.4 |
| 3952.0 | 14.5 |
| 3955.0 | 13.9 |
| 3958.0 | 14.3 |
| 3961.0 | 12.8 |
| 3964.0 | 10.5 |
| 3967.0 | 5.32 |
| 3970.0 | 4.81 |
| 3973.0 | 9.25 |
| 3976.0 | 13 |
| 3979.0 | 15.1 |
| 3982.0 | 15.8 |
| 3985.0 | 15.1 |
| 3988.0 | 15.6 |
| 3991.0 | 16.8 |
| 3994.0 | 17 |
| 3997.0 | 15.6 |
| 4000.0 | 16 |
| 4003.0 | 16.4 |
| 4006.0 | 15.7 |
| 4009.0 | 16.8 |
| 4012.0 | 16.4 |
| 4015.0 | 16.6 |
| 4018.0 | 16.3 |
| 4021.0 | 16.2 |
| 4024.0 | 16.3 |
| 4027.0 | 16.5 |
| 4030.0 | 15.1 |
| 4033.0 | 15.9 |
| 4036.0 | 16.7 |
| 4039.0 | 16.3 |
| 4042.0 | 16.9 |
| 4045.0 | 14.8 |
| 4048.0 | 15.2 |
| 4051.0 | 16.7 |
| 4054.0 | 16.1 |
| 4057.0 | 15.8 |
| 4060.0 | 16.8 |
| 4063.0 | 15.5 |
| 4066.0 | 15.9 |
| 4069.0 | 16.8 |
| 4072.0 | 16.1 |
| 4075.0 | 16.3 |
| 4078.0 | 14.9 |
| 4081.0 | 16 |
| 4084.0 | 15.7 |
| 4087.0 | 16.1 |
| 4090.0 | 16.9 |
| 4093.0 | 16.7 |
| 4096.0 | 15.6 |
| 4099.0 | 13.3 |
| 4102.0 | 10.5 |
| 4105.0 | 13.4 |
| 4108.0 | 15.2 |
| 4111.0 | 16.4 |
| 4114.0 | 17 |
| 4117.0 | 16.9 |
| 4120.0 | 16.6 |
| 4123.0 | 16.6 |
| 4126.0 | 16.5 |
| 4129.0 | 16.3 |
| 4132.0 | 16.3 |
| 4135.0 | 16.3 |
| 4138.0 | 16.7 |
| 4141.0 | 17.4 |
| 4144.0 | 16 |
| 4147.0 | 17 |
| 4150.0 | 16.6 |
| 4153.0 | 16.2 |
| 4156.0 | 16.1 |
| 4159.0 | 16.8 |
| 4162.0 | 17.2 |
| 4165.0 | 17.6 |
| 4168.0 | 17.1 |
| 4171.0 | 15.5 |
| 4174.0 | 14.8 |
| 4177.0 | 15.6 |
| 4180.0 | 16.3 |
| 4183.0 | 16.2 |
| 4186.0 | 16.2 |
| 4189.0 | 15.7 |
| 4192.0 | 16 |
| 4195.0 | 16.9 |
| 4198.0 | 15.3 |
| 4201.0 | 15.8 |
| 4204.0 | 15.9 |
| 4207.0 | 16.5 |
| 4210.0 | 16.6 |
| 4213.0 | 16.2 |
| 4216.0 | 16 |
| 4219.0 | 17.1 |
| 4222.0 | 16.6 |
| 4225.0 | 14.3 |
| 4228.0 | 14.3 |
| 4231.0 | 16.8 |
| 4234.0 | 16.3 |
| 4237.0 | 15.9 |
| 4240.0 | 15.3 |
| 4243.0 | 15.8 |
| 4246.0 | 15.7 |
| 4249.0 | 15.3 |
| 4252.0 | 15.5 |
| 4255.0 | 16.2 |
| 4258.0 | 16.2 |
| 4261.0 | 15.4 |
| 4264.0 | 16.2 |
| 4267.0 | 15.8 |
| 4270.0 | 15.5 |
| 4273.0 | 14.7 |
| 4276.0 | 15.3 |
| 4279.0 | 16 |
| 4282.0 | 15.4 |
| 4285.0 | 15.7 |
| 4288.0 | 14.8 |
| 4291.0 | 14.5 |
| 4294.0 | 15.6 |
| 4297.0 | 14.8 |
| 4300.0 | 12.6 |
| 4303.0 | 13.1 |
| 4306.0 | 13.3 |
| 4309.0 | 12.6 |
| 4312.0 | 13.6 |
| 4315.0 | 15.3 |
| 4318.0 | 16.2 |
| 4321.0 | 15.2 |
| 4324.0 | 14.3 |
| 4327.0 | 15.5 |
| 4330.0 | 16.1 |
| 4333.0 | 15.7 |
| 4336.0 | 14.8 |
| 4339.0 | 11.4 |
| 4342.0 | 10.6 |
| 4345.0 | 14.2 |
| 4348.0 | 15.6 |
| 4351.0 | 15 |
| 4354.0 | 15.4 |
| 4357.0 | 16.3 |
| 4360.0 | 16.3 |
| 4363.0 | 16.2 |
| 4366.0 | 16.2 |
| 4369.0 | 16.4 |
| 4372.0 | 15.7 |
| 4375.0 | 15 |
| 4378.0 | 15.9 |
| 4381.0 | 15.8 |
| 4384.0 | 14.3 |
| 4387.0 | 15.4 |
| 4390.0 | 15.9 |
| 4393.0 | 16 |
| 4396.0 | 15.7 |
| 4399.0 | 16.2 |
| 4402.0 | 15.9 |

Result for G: 0.9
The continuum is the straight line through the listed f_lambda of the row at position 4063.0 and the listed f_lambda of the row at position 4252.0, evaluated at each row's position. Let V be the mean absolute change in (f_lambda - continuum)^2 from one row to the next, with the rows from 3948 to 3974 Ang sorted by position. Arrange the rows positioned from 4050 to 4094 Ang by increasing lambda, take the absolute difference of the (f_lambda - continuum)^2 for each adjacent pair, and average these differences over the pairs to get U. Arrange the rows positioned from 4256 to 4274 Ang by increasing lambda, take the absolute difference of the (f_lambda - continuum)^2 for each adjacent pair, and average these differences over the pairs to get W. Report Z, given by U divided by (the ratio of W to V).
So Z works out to 45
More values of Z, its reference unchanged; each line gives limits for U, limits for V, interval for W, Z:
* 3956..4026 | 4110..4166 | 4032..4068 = 10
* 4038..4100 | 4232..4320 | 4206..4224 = 1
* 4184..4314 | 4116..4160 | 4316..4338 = 1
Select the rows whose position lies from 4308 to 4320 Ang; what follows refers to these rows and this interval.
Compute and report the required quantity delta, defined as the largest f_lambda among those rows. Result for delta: 16.2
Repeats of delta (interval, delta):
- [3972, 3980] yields 15.1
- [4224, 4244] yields 16.8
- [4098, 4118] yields 17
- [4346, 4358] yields 16.3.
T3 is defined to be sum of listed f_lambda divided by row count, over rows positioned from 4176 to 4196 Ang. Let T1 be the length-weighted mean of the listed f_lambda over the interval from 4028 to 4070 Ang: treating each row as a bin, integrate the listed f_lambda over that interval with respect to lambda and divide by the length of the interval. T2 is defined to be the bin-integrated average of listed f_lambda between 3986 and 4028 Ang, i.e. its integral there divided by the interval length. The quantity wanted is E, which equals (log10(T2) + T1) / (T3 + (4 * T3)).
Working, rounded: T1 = 16.0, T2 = 16.3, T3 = 16.1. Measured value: 0.214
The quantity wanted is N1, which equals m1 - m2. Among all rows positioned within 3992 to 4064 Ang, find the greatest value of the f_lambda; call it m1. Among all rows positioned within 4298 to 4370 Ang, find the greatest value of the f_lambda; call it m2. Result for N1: 0.6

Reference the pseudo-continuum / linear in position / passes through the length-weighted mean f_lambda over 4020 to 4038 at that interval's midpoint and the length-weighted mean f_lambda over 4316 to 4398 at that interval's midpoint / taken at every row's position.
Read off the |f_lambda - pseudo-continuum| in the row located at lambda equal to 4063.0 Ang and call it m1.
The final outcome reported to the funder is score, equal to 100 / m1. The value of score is 190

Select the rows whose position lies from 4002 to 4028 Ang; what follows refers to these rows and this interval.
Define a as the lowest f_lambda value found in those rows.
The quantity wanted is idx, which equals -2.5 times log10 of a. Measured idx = -2.99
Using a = 15.7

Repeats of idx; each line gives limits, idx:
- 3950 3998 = -1.71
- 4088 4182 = -2.55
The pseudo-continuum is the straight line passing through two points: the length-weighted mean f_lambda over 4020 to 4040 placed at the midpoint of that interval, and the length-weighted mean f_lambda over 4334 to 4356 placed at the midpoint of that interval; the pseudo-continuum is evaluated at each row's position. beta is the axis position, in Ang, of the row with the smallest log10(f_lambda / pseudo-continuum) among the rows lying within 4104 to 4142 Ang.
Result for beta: 4105.0 Ang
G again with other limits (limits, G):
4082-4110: 0.8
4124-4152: 1.6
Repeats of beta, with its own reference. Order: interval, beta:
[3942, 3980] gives 3970.0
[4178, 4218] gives 4198.0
